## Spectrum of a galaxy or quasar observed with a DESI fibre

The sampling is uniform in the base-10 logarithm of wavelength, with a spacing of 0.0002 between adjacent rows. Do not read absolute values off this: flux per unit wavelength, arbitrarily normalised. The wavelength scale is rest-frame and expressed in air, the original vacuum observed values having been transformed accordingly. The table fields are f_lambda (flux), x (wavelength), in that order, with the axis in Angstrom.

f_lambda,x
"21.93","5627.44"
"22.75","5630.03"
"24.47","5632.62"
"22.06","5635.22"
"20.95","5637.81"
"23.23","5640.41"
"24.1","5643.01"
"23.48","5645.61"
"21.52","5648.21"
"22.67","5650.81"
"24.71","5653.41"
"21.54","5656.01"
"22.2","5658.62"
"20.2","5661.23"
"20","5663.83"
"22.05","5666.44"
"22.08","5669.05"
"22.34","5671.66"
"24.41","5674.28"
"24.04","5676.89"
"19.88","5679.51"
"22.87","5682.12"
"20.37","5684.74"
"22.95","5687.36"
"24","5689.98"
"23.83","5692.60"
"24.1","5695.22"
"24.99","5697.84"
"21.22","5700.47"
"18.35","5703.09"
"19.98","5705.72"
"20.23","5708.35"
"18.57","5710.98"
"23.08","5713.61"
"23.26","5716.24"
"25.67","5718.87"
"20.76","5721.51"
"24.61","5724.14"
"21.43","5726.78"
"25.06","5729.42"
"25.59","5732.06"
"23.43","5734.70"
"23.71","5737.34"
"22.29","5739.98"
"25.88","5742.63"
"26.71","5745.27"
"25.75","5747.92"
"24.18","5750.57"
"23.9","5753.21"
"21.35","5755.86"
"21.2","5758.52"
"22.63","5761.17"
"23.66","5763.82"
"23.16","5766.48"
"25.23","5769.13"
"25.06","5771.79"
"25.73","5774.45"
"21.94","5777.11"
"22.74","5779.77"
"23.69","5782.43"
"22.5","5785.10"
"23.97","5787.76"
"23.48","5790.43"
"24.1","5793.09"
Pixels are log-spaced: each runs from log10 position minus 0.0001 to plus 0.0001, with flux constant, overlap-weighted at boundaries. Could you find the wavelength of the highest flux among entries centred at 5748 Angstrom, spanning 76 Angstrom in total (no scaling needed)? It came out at 5745.27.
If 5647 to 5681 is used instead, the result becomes 5653.41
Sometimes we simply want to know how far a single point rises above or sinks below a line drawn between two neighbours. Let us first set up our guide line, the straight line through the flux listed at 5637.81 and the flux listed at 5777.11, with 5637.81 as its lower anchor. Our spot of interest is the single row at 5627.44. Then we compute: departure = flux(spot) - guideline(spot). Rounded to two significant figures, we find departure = 1.1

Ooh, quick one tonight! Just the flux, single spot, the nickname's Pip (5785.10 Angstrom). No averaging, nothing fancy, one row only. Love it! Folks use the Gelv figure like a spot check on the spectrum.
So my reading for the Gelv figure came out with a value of 22.5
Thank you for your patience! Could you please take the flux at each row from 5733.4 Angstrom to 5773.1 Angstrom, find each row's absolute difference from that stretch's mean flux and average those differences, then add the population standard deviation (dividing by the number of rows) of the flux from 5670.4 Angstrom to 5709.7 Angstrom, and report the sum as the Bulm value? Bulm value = 3.28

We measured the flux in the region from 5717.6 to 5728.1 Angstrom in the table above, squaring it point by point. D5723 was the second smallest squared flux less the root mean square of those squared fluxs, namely -88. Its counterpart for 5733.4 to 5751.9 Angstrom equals -61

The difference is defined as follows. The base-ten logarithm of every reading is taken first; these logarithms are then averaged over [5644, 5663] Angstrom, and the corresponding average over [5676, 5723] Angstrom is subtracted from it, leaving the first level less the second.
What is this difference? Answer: 0.005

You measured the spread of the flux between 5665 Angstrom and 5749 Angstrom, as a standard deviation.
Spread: 2.2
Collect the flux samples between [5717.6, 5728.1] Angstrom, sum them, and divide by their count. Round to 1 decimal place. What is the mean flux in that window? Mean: 23.1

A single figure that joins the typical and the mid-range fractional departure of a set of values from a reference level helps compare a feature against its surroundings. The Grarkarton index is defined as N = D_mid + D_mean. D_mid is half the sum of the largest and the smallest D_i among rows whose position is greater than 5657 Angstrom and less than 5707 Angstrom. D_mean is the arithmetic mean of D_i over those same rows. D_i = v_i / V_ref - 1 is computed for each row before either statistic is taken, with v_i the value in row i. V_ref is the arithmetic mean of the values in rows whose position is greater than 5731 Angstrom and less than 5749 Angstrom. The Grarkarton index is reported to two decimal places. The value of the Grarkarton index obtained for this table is -0.23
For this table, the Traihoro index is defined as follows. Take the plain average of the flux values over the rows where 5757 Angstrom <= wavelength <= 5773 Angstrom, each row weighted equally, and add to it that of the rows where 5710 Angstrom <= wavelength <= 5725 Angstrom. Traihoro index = 46.1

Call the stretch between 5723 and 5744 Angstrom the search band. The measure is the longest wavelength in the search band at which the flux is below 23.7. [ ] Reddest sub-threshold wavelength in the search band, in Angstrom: 5739.98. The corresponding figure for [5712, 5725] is 5721.51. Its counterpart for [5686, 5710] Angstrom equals 5708.35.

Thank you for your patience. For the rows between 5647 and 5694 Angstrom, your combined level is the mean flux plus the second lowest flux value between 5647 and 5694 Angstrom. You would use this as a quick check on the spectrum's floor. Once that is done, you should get 42.3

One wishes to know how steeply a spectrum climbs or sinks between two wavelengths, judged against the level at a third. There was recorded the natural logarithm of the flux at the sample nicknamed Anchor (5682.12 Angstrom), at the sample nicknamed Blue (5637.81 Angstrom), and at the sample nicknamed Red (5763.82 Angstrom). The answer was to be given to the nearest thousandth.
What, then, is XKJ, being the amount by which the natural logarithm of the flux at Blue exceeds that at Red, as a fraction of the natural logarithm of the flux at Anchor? -0.039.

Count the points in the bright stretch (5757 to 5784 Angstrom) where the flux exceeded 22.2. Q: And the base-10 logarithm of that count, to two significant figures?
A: 0.90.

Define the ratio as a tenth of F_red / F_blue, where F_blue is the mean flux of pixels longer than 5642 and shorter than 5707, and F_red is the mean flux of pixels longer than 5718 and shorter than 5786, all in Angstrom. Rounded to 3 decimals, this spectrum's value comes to 0.106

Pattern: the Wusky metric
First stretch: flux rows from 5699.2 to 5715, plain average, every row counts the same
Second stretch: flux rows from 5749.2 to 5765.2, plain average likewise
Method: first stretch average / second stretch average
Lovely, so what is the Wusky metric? 0.89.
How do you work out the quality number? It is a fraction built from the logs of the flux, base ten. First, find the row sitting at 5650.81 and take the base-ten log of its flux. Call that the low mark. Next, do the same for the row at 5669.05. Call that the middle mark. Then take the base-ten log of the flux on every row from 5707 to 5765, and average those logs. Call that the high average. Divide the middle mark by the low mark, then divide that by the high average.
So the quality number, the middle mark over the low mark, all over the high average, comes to 0.73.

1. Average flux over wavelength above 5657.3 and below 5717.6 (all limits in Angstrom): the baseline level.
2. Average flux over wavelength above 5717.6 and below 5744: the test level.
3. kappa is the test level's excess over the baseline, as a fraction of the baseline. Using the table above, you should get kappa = 0.086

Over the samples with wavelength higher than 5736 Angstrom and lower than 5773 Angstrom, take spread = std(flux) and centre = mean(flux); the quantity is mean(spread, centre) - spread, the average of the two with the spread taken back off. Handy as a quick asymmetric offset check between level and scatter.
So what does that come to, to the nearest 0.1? 11.1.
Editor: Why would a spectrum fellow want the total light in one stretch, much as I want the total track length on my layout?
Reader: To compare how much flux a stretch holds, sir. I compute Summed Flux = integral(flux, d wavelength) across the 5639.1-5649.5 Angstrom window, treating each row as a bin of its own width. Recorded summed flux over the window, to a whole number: 240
